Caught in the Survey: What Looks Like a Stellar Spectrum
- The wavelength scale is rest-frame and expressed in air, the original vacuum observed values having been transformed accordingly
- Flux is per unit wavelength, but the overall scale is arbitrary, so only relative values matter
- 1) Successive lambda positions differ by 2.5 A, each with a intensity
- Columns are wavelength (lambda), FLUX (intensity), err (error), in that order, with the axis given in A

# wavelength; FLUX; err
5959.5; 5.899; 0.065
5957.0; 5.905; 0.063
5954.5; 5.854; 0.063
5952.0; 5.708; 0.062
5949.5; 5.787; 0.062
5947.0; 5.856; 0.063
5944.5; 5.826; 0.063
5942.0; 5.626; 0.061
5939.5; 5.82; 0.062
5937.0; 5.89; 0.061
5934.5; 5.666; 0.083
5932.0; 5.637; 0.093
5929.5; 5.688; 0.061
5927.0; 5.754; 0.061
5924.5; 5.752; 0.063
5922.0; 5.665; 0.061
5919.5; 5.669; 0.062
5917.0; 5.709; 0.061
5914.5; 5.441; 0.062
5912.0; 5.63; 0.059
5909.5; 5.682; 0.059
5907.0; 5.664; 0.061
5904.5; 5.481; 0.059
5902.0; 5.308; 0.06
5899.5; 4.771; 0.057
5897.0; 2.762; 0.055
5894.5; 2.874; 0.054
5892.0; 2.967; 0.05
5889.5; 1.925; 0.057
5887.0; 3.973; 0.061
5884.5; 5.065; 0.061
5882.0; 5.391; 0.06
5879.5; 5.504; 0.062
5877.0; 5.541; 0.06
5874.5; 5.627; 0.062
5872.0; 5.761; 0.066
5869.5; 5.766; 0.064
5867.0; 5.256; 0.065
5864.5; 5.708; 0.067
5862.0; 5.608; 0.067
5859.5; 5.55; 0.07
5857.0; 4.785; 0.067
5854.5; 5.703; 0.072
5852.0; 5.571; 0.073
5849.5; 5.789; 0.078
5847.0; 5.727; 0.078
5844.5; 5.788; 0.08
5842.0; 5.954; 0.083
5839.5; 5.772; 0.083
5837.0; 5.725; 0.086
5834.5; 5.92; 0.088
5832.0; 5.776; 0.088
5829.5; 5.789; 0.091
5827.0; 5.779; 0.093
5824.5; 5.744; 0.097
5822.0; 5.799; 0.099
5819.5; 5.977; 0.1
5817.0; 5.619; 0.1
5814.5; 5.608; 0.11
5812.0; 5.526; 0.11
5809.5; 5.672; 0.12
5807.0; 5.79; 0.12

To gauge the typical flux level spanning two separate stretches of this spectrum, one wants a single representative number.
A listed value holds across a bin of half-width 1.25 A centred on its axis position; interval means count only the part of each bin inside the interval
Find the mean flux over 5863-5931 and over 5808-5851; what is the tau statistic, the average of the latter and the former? 5.41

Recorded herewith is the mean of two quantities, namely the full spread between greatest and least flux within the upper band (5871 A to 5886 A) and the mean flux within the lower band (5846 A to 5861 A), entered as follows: 3.1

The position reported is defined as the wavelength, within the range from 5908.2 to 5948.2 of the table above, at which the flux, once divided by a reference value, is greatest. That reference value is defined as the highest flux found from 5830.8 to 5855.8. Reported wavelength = 5937.0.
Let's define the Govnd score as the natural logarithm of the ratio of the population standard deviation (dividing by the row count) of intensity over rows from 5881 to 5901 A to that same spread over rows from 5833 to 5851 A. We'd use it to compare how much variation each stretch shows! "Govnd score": 2.6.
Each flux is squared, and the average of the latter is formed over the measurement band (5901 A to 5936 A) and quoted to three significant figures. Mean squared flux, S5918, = 31.7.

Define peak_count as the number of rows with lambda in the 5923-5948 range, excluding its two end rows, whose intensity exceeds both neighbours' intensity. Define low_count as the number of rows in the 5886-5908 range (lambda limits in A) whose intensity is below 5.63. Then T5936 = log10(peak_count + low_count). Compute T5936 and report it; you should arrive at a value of 1.0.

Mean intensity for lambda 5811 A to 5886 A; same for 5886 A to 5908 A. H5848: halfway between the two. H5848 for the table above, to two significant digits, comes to 4.8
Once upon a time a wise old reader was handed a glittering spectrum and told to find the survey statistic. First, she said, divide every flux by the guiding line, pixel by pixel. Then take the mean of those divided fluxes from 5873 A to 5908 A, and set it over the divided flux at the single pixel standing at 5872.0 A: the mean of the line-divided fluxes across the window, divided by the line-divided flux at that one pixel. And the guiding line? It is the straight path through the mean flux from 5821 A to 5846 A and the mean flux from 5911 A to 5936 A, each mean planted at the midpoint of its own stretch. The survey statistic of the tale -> 0.783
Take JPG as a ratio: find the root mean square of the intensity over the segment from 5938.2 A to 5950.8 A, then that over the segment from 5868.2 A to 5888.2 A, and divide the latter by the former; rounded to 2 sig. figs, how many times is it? 0.93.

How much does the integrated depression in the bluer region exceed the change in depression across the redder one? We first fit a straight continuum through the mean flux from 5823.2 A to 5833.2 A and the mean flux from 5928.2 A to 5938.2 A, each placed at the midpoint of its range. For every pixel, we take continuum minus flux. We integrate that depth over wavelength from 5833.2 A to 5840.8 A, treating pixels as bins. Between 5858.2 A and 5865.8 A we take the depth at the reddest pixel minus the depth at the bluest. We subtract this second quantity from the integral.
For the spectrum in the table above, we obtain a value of -0.1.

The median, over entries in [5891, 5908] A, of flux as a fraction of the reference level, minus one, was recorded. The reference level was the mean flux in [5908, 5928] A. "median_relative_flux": -0.157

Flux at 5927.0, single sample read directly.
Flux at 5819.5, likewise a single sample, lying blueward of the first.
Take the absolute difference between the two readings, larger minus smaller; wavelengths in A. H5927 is 0.22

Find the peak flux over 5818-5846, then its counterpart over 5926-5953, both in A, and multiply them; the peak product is 35.2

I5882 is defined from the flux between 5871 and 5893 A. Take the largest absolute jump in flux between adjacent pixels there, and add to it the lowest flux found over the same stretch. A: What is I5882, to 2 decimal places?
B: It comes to 3.97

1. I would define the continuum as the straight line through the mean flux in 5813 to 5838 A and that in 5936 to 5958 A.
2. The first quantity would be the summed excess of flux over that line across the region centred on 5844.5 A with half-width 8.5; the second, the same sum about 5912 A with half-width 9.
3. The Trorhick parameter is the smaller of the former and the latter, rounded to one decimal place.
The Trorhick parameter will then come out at -1.3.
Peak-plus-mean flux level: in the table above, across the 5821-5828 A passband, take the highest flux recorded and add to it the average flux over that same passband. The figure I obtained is 11.57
